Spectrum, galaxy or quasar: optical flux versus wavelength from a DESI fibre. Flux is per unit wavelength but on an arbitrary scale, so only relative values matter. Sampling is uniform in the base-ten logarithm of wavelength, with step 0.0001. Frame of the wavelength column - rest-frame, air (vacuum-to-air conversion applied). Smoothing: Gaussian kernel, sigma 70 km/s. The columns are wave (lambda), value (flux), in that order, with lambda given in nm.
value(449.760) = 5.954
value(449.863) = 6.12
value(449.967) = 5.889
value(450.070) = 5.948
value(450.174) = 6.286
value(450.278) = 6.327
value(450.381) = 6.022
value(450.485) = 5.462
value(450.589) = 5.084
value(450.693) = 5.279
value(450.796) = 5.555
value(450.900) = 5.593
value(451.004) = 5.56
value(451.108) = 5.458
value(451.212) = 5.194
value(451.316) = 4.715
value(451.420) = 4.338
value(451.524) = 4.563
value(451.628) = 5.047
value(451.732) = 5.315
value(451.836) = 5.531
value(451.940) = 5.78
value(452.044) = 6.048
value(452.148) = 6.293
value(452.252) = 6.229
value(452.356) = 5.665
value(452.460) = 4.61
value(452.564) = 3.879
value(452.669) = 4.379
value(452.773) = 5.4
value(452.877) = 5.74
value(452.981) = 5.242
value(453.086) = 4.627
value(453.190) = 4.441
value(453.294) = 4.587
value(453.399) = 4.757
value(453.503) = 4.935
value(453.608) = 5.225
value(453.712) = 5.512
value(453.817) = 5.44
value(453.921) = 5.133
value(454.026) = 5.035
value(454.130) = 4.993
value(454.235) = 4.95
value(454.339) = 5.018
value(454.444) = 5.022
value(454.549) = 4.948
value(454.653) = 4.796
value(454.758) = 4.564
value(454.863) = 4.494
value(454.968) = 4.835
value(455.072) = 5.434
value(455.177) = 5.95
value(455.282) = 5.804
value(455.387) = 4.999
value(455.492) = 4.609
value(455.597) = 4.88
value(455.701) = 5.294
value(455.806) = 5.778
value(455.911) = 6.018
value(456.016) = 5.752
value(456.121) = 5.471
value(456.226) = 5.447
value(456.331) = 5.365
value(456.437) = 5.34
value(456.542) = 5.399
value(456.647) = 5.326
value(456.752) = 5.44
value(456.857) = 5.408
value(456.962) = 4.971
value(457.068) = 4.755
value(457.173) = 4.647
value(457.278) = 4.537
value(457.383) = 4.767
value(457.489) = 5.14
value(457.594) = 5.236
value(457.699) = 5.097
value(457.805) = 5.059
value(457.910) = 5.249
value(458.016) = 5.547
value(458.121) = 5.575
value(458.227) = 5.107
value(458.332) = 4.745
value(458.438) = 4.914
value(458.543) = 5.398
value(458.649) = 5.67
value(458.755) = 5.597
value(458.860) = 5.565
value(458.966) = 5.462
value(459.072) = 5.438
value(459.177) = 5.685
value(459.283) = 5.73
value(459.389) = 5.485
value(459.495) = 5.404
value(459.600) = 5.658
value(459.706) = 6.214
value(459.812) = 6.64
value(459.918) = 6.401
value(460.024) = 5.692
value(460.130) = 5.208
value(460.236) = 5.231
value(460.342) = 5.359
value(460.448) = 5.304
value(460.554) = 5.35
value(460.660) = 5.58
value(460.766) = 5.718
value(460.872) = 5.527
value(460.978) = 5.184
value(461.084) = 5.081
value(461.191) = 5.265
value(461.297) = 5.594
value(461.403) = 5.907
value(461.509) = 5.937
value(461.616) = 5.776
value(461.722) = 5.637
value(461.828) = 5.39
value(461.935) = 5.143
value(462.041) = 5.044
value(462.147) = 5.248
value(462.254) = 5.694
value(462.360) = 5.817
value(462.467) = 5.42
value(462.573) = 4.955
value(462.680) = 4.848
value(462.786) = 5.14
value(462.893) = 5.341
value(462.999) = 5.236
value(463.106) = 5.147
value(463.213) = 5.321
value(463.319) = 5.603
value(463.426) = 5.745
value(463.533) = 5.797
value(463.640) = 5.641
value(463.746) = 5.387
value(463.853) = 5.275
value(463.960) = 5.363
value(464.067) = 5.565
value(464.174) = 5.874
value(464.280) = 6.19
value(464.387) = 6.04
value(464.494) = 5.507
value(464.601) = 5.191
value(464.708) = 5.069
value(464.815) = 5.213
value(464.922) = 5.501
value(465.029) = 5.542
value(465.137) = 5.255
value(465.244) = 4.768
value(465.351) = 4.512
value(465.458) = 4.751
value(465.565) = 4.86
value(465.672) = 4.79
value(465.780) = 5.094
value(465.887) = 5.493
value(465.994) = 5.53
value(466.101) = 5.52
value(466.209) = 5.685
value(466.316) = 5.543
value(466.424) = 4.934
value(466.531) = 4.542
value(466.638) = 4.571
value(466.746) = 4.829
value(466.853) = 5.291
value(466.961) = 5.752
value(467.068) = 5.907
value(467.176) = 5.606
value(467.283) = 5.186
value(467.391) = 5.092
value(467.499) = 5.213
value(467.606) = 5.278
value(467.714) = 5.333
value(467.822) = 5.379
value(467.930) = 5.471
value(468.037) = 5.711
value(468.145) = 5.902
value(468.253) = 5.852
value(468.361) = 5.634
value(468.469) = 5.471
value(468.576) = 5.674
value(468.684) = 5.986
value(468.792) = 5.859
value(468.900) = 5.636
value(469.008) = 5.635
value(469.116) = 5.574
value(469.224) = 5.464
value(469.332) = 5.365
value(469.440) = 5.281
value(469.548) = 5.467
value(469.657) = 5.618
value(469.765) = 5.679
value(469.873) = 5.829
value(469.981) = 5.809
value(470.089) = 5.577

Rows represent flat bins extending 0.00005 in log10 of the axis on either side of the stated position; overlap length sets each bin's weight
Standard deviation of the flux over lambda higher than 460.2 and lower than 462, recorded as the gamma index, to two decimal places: 0.26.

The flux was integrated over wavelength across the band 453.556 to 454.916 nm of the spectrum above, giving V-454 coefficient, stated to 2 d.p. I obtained 6.81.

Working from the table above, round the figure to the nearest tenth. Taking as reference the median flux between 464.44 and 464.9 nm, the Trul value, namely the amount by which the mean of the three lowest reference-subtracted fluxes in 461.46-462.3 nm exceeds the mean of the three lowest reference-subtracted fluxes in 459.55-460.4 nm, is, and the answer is -0.1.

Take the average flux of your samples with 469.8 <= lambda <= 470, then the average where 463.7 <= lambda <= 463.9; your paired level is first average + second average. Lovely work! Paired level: 11.1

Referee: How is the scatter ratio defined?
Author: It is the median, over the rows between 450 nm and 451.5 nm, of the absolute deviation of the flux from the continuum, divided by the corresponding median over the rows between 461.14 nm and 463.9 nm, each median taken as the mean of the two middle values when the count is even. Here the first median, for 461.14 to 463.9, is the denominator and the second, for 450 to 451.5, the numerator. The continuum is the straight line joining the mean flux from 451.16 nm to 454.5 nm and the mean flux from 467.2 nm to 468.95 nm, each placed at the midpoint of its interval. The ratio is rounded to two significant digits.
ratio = 2.0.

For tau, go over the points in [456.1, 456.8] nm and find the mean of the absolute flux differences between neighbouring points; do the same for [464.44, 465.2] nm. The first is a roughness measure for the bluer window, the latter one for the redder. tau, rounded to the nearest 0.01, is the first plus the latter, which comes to 0.26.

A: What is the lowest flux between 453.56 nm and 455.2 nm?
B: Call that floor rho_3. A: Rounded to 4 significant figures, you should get 4.494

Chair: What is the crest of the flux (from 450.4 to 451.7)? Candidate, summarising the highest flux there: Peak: 5.593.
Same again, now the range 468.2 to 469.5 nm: 5.986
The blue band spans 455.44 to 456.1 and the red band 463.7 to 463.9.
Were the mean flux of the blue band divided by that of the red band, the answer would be 1.01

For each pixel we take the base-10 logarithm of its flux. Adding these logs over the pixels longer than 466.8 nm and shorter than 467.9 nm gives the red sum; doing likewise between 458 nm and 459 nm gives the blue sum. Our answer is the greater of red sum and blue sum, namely 7.32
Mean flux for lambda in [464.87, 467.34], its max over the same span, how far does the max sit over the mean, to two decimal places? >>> 0.71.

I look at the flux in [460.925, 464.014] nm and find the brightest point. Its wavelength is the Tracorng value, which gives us 461.509 nm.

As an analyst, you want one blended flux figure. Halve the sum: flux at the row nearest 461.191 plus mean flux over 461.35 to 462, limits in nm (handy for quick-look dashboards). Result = 5.4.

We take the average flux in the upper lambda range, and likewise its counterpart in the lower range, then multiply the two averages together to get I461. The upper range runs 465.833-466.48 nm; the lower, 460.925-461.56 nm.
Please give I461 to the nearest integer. 30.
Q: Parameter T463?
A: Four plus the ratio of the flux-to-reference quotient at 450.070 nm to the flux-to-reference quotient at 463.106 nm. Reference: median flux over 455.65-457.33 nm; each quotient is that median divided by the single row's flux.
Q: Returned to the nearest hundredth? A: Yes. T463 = 4.87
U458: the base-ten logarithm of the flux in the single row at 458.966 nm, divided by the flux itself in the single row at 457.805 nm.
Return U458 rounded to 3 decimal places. 0.146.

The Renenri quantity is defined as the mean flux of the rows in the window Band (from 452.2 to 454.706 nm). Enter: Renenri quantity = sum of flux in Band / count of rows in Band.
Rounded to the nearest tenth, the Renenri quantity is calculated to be 5.0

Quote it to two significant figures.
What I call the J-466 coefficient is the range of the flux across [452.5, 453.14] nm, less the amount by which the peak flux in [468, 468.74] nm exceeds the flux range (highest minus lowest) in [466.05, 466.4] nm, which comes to -4.0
